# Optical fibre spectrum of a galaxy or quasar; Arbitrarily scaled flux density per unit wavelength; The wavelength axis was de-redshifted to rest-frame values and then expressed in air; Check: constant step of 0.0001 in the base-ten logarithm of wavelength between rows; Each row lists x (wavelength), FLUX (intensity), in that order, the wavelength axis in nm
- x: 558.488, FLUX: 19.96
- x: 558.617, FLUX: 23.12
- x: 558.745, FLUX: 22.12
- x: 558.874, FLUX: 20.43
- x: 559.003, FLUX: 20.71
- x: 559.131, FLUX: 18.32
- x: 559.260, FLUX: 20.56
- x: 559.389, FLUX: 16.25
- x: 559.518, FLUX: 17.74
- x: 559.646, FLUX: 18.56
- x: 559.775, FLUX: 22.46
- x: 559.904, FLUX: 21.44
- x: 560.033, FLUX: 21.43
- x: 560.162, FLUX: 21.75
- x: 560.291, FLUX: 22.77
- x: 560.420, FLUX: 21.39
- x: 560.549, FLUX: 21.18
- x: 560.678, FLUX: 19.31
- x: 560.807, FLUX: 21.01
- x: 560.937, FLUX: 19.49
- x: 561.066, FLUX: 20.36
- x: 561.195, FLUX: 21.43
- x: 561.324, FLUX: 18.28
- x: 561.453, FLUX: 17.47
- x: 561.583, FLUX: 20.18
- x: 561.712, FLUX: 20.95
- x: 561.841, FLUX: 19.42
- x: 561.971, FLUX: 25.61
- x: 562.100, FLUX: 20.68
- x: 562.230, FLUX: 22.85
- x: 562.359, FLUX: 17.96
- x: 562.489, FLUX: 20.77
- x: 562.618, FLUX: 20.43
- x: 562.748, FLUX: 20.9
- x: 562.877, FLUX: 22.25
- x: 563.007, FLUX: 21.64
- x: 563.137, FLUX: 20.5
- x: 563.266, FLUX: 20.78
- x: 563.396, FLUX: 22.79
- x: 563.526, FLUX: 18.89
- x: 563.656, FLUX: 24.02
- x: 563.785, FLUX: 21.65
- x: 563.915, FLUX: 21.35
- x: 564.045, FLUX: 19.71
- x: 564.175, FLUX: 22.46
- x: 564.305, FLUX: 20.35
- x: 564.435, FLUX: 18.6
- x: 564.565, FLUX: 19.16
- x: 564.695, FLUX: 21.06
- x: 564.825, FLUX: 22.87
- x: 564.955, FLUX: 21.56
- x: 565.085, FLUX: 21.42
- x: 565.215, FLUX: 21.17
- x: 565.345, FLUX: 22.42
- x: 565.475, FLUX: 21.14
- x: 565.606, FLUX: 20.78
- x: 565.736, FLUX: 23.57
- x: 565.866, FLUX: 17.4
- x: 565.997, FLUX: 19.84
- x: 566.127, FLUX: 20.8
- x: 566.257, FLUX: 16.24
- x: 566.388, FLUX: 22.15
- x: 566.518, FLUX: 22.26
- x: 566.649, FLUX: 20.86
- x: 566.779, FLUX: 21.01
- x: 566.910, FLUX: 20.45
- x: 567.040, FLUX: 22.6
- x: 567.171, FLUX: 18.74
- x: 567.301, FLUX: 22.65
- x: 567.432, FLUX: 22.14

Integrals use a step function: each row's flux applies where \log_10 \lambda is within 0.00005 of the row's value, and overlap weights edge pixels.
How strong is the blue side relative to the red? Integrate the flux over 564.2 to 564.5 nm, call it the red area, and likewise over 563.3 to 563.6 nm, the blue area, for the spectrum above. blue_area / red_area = 1.1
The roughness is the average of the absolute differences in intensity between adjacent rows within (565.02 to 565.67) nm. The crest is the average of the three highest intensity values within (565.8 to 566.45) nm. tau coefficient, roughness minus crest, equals -20.1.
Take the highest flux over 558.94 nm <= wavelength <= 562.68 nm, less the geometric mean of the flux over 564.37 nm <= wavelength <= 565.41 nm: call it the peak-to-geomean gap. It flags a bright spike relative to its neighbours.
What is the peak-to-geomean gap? 4.6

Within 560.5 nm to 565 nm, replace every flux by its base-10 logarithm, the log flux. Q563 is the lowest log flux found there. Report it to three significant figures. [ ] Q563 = 1.24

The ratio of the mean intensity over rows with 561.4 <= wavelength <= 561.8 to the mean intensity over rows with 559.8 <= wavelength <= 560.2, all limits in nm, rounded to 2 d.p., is 0.91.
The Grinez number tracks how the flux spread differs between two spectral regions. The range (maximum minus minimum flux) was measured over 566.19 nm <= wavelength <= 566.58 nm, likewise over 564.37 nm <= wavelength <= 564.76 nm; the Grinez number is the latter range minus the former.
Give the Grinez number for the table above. -4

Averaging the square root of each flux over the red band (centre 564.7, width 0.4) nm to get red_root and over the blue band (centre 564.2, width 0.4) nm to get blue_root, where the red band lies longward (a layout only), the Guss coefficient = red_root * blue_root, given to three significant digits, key 20.9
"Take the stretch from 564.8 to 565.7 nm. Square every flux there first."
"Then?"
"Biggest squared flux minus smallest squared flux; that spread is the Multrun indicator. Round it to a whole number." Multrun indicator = 91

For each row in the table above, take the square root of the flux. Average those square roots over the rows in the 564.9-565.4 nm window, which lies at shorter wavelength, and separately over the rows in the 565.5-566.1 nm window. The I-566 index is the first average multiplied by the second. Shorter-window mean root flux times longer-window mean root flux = 21.0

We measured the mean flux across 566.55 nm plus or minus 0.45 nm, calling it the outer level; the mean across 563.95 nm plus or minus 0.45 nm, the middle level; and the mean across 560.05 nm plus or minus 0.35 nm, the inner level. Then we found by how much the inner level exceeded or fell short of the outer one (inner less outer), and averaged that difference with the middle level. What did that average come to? 11.3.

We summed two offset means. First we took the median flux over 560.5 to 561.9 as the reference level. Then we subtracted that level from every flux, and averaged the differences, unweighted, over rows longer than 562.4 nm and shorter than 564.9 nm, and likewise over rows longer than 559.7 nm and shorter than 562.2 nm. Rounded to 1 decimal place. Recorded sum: 1.6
